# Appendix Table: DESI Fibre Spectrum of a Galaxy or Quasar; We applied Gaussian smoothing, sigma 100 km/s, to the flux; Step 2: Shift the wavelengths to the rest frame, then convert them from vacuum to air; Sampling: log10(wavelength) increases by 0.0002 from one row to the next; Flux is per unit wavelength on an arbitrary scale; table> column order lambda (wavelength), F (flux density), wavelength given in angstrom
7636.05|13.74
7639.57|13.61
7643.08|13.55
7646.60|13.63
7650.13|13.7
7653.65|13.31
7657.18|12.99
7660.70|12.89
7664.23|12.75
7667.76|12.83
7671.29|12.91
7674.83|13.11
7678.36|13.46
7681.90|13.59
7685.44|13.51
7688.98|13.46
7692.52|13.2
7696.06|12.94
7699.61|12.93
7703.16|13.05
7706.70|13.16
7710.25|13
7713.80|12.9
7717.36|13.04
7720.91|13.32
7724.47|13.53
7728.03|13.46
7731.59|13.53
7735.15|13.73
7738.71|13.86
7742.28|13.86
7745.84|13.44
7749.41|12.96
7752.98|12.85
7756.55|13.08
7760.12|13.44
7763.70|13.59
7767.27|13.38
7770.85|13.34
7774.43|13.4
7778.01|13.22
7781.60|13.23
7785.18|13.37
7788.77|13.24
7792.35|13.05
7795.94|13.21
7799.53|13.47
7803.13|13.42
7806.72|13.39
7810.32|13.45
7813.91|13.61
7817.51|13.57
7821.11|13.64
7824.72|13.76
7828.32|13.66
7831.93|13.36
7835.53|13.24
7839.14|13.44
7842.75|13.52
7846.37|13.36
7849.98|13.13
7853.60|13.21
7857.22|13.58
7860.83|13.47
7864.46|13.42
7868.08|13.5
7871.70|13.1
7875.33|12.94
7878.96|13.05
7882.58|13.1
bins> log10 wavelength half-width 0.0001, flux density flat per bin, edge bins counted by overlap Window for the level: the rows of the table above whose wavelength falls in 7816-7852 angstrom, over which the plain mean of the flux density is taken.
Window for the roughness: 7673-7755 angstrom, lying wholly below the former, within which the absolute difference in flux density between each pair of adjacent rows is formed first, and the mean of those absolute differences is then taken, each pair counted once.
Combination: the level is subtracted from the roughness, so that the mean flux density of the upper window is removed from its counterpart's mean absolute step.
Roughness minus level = -13.3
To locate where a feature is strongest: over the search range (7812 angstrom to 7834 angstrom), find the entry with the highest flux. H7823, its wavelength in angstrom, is 7824.72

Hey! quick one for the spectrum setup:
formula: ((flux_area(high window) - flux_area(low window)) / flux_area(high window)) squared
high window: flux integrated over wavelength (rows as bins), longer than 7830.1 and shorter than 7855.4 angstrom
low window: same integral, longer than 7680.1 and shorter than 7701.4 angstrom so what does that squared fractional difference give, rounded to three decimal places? 0.026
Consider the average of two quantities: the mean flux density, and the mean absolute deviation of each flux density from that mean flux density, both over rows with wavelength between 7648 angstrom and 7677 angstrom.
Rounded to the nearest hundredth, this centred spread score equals 6.65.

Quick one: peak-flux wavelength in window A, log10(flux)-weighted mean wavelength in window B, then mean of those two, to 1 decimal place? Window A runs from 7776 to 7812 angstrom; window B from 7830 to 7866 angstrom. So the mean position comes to 7823.9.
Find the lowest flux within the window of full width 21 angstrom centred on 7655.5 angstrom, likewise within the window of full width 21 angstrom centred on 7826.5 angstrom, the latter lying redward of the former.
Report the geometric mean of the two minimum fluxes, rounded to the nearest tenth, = 13.0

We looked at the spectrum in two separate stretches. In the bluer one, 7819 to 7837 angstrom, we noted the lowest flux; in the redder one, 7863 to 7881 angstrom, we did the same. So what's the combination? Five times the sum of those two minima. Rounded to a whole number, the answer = 131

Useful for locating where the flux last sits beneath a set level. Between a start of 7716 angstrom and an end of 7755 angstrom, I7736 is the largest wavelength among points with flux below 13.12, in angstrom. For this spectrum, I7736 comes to 7752.98 angstrom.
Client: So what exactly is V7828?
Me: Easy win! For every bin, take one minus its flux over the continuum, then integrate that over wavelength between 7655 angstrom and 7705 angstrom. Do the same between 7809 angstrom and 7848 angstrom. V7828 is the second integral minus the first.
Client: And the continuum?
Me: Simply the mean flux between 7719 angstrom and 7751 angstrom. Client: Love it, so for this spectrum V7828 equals -1.5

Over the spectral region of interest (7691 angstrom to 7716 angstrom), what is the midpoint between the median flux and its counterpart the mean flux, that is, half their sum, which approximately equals 13.0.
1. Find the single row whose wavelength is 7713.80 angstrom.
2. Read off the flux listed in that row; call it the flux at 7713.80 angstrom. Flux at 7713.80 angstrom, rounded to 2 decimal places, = 12.90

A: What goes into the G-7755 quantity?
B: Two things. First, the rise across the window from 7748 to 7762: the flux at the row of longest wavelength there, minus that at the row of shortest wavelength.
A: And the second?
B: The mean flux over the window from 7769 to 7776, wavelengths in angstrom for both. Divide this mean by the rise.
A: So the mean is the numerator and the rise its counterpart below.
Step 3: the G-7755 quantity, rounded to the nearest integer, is 28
